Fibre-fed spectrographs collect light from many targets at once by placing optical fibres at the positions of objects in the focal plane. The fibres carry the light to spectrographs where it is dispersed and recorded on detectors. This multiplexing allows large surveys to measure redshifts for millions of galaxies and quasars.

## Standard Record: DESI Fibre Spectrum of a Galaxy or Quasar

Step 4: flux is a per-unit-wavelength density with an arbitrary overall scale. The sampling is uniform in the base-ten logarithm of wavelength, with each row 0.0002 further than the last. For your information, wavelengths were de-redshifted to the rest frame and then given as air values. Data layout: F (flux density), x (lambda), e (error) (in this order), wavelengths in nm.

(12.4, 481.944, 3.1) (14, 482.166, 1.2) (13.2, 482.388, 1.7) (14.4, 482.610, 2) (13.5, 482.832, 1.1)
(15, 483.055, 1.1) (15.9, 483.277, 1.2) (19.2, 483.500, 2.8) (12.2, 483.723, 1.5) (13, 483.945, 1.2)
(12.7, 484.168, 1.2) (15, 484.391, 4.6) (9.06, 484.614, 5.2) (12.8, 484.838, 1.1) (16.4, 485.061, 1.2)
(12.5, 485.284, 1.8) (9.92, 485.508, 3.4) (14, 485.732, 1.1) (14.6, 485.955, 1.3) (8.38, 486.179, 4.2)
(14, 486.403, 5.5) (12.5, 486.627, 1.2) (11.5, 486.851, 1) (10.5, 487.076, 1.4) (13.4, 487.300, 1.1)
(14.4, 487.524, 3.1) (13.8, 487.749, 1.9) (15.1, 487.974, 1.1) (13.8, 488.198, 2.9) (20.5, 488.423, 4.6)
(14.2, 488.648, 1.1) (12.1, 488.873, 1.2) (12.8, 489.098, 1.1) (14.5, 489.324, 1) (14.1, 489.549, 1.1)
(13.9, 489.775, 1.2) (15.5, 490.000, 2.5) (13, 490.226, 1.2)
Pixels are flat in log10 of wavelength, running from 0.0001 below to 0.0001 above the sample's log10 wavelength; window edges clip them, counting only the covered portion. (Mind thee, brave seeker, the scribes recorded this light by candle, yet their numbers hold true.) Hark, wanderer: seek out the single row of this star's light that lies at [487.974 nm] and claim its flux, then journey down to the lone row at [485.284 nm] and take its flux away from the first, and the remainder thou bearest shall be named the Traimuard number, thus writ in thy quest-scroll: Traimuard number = 3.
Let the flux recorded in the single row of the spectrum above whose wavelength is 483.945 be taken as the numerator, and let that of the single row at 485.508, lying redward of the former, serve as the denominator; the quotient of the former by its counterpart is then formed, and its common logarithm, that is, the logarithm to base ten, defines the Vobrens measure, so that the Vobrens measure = 0.12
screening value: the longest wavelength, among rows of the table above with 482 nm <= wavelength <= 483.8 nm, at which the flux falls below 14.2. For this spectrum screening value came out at 483.723 nm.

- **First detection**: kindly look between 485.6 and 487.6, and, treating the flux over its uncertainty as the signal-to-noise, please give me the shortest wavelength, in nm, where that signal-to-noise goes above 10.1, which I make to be 485.732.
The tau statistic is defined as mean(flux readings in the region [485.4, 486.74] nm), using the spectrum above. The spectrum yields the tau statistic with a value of 12.2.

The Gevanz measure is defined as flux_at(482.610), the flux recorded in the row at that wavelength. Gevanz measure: 14.4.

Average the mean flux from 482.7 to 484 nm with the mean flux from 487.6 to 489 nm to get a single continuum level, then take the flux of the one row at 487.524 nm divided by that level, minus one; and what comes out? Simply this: -0.03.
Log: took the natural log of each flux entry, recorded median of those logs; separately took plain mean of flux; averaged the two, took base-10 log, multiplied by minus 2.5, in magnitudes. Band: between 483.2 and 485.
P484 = -2.28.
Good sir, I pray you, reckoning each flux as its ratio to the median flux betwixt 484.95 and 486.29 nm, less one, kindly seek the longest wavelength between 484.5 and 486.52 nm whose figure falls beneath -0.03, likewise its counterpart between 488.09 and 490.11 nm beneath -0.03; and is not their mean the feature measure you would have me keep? 487.64 nm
